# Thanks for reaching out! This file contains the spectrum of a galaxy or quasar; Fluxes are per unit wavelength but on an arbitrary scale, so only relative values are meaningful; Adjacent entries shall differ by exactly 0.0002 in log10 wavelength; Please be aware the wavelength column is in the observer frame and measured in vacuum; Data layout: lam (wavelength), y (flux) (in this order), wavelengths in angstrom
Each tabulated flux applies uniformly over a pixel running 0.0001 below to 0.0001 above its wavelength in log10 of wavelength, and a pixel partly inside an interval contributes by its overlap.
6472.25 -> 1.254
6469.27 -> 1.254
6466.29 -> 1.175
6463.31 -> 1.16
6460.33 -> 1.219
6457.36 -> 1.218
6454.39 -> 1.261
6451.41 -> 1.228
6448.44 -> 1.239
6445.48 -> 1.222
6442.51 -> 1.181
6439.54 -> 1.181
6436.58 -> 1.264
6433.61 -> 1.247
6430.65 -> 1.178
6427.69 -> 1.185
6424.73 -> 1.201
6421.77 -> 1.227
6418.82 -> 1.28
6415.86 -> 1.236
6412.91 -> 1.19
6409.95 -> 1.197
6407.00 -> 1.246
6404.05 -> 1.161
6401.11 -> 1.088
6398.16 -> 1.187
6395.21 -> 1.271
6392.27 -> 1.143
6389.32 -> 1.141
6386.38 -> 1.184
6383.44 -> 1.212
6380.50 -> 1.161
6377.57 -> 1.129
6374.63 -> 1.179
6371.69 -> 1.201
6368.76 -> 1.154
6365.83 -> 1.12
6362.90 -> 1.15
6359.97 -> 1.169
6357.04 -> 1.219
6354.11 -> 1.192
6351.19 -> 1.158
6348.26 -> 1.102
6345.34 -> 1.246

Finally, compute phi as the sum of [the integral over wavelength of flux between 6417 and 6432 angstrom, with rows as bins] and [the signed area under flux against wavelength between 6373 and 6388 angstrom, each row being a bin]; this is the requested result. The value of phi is 35.8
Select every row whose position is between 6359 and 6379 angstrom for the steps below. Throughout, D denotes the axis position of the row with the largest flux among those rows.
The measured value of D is 6371.69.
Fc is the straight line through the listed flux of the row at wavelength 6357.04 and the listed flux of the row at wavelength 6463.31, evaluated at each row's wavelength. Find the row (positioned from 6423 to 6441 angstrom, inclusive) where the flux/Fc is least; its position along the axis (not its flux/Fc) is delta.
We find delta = 6430.65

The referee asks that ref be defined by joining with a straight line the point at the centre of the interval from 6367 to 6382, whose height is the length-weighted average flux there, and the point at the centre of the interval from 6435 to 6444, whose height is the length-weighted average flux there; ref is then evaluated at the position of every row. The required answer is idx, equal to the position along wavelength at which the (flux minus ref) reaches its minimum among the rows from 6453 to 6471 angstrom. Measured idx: 6463.31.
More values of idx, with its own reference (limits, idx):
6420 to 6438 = 6430.65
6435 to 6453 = 6442.51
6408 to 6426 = 6412.91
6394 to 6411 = 6401.11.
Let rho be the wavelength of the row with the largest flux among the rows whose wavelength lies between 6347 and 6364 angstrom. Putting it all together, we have 6357.04 angstrom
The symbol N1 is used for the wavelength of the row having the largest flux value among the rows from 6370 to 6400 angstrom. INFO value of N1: 6395.21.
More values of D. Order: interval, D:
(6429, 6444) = 6436.58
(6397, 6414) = 6407.00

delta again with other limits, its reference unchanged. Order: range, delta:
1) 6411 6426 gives 6412.91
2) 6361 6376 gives 6365.83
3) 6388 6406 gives 6401.11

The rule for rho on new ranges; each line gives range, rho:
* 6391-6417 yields 6395.21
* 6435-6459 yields 6436.58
